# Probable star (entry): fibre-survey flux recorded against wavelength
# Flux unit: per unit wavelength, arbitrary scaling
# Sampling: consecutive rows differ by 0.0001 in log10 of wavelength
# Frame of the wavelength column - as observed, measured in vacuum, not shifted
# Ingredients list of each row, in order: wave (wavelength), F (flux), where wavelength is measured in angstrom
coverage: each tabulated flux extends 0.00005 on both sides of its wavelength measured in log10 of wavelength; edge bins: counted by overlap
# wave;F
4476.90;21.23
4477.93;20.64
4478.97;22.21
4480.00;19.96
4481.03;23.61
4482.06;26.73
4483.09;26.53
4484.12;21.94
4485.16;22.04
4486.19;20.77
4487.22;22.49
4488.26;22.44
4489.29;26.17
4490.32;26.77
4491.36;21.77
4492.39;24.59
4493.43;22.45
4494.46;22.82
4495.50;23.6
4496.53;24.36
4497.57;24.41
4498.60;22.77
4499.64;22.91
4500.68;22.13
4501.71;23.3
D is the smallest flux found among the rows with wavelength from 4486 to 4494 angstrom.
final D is 20.77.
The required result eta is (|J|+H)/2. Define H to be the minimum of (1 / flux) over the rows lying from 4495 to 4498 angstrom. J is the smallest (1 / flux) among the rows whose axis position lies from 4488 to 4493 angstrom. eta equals 0.0392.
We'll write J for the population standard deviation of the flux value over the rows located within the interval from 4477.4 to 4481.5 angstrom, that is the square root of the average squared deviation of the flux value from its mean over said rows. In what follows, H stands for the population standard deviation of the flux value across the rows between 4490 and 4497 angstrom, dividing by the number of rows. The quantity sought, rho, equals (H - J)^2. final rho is 0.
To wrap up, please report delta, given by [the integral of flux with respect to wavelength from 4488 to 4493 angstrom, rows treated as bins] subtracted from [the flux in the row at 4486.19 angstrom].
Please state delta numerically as -101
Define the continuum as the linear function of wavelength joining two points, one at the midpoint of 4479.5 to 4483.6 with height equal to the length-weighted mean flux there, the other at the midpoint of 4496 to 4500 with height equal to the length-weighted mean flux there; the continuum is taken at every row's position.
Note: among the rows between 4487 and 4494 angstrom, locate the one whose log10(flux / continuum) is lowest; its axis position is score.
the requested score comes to 4491.36 angstrom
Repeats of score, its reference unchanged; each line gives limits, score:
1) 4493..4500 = 4493.43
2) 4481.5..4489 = 4486.19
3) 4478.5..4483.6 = 4480.00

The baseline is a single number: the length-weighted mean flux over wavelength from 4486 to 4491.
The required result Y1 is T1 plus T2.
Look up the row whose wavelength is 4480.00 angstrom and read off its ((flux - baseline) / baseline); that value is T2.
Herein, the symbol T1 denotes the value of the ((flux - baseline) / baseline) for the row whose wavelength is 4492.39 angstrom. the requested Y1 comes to -0.132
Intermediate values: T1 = 0.031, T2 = -0.16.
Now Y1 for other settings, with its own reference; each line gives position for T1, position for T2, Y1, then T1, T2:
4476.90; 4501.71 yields -0.133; -0.110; -0.02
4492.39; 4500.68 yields -0.041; 0.031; -0.07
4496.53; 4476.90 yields -0.088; 0.021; -0.11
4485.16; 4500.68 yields -0.148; -0.076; -0.07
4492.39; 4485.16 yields -0.045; 0.031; -0.08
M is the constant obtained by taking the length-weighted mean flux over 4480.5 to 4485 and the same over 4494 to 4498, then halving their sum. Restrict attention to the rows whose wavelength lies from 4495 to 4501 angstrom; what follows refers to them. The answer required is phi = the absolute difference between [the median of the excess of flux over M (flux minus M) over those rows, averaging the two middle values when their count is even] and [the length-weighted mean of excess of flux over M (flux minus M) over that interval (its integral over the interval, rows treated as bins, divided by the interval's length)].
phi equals 0.15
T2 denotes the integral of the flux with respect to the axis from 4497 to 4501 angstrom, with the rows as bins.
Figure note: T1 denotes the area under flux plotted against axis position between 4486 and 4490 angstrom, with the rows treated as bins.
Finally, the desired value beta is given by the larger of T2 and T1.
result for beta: 93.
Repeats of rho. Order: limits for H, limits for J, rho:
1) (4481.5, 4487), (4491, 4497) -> 2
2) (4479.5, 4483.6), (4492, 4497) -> 4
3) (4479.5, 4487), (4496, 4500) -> 3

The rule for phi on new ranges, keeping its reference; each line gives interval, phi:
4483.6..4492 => 0.84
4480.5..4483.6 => 0.93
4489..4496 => 0.36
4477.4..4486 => 0.75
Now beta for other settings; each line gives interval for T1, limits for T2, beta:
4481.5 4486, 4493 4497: 108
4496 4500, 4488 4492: 98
